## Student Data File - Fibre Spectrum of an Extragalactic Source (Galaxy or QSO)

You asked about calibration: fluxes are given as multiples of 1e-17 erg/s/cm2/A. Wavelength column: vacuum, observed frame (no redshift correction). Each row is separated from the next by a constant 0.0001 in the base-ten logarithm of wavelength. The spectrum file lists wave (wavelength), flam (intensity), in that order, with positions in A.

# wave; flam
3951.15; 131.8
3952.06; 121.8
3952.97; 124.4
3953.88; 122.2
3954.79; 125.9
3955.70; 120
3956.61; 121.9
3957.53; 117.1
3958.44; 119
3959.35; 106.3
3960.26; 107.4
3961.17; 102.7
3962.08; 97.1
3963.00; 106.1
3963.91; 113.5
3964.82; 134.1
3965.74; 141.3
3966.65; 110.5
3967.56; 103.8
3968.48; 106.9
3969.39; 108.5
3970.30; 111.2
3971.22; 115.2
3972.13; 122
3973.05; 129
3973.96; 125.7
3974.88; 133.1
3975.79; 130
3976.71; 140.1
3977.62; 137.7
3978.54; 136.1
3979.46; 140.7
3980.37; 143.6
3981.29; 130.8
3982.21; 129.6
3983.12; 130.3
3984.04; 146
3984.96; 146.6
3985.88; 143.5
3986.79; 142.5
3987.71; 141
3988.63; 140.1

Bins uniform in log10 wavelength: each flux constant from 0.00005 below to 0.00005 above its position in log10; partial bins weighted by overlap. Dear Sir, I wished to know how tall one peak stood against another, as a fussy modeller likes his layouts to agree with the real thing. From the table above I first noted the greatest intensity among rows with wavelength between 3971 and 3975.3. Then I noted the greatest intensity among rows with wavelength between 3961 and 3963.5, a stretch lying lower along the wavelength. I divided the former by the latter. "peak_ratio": 1.25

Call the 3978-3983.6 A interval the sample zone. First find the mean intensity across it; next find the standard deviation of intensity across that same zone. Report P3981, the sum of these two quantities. 141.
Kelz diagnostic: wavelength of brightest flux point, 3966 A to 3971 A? 3970.30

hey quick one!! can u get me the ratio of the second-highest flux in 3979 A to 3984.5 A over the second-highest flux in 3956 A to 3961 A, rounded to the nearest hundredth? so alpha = 1.21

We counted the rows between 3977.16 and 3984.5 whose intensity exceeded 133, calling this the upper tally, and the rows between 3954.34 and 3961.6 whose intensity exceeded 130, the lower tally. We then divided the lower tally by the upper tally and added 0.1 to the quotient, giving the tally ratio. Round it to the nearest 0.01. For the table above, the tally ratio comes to 0.10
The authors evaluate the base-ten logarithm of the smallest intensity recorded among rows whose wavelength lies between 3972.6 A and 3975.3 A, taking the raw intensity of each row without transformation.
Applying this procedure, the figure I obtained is 2.10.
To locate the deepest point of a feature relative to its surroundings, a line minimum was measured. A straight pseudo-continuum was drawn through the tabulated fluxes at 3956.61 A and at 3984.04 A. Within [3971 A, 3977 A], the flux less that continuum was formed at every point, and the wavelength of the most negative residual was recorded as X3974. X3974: 3971.22 A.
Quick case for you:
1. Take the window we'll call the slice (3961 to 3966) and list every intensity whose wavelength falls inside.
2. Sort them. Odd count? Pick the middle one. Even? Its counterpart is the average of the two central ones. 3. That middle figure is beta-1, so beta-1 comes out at 110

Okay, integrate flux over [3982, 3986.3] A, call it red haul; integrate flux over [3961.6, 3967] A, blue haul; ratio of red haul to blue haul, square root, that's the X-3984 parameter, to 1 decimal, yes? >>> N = 1.0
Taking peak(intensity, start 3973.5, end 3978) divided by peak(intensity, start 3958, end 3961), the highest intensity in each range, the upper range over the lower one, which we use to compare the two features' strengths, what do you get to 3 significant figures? 1.18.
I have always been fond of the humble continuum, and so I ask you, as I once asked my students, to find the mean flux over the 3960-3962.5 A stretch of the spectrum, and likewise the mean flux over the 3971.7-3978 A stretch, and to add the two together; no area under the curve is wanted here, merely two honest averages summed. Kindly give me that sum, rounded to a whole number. 233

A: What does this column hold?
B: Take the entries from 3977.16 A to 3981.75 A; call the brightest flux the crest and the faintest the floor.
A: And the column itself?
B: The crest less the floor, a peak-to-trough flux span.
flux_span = 13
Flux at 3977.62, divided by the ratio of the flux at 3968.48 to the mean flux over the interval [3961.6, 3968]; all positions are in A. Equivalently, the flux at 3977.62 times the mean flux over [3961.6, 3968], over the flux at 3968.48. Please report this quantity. 148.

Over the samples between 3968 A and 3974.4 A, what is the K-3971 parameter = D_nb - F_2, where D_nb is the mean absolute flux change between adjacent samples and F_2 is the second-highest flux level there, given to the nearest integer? -121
